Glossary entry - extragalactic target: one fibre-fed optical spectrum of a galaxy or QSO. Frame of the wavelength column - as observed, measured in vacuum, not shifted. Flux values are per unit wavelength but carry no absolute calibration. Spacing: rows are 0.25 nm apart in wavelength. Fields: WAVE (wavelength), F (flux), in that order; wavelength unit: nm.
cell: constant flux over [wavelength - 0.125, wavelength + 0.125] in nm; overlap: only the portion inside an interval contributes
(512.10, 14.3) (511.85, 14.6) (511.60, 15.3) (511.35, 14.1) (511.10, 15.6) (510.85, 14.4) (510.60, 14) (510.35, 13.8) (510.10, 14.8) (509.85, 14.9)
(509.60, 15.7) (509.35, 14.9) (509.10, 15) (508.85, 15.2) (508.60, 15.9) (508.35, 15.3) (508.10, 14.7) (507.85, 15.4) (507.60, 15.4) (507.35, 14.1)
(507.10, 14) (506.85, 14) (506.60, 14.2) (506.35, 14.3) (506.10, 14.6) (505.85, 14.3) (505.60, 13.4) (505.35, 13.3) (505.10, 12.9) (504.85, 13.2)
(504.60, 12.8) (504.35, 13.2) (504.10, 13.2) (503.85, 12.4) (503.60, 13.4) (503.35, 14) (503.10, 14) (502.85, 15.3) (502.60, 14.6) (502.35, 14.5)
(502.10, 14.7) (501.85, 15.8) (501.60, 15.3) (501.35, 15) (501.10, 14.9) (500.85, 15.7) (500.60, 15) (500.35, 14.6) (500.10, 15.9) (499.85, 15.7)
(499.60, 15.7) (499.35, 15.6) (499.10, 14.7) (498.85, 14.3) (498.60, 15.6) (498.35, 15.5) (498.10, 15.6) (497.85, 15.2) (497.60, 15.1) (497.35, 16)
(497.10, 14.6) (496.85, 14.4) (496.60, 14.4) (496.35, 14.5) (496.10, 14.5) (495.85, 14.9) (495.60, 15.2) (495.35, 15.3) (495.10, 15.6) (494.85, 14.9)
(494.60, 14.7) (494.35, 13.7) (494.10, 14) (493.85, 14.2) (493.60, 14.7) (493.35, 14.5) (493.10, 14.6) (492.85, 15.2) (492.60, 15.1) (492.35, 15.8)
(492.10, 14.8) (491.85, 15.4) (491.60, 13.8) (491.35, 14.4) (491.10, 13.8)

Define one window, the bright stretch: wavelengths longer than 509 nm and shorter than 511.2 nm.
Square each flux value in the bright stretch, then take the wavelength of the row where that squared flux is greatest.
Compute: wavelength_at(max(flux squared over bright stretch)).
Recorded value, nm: 509.60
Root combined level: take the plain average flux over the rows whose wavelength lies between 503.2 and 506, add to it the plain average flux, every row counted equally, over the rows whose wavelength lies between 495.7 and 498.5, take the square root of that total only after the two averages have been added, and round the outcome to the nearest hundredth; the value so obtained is 5.32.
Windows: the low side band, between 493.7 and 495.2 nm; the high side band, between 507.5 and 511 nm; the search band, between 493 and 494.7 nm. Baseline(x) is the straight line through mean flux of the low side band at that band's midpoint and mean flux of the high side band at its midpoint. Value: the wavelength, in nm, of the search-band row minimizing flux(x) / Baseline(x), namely 494.35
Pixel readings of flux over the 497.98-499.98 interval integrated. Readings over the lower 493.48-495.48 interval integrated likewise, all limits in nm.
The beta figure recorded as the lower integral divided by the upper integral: 0.95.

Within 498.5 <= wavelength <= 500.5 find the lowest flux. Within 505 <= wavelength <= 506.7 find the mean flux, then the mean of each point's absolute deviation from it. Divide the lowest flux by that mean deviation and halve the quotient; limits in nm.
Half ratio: 13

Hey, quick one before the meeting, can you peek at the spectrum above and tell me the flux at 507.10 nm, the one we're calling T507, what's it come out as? 14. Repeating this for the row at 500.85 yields 15.7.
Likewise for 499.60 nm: 15.7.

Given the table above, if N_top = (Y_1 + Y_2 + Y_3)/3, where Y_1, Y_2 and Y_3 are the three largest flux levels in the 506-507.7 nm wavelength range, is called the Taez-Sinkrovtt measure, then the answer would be 14.8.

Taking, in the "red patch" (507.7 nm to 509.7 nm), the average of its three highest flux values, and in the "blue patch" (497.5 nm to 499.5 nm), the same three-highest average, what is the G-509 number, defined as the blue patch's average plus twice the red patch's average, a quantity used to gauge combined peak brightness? 46.9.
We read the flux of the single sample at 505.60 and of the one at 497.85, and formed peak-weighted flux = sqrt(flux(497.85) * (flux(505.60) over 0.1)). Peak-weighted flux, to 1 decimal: 45.1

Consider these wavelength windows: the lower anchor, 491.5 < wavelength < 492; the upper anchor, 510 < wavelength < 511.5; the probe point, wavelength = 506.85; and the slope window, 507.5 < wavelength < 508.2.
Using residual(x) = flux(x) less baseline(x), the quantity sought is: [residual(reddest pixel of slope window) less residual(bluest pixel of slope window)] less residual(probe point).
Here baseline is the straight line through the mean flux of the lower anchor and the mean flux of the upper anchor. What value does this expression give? -0.2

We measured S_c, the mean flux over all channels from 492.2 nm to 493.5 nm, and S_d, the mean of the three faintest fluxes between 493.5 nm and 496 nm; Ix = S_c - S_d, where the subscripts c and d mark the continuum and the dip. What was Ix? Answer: 1.1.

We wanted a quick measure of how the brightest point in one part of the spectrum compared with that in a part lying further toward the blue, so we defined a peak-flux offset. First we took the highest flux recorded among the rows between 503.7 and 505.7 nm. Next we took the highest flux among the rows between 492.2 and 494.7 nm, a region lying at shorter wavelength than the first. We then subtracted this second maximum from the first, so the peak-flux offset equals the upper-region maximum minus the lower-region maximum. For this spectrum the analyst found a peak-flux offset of -2.4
